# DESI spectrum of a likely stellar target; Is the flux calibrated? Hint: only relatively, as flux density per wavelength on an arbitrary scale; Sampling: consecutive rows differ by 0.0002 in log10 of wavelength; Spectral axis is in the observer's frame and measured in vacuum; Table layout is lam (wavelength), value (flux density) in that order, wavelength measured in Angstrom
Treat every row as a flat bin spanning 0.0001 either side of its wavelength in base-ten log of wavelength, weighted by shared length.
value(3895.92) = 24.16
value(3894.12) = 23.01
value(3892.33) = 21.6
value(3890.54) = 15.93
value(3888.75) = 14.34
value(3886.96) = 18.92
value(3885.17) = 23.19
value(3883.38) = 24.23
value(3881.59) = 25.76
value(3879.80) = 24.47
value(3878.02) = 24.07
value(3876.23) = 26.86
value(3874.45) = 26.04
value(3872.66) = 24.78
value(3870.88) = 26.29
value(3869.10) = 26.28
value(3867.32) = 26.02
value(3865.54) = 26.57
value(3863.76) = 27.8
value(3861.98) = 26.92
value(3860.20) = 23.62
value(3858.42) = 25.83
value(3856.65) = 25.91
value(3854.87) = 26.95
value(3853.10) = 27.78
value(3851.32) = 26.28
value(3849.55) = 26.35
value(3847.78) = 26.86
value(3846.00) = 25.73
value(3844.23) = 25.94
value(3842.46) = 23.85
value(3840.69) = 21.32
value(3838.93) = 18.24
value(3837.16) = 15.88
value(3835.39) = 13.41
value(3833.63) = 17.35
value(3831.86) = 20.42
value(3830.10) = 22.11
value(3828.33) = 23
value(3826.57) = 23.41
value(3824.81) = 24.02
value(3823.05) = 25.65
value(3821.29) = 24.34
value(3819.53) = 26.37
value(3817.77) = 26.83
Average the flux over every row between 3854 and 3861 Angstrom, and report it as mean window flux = 25.6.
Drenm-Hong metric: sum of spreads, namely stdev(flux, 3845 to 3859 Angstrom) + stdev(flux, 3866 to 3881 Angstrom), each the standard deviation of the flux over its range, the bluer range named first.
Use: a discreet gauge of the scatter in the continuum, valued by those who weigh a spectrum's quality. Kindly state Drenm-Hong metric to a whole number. 2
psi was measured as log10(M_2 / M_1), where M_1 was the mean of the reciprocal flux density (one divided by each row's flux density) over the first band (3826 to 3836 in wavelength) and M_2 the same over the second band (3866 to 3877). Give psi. -0.13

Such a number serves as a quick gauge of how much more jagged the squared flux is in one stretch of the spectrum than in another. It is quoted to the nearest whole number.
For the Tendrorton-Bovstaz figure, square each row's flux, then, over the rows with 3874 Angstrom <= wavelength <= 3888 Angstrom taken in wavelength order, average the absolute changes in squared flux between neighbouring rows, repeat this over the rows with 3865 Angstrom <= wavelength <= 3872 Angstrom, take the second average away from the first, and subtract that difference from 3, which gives -65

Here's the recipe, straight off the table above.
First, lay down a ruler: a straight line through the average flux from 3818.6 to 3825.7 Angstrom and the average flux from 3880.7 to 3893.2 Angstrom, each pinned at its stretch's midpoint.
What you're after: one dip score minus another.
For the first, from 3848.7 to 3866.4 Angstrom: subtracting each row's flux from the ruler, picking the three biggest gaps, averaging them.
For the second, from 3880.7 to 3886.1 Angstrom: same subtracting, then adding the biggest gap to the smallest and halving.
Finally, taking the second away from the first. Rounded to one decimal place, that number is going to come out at 1.1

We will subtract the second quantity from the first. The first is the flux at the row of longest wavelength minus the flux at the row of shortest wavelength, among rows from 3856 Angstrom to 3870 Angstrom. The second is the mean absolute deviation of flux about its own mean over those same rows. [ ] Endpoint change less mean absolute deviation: 0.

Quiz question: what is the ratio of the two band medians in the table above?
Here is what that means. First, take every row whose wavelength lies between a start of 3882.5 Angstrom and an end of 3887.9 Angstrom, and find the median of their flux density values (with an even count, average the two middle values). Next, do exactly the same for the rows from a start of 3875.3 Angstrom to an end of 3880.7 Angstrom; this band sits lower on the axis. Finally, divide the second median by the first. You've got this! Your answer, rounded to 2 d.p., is 1.06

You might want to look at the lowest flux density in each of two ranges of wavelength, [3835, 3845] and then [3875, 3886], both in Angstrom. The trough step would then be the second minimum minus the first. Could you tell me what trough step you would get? 10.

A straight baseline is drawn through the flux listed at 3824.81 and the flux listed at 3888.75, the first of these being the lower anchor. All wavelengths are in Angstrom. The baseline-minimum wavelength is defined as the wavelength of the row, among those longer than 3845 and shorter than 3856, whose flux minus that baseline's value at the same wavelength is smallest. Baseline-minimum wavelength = 3846.00 Angstrom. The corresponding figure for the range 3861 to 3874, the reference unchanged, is 3872.66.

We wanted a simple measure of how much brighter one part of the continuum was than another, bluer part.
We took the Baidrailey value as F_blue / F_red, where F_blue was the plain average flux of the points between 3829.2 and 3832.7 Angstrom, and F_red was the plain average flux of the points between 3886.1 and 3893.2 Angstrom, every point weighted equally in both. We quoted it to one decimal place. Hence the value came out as 1.2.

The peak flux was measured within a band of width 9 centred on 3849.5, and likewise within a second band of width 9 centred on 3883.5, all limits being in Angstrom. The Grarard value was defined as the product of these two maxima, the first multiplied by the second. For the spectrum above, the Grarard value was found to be 716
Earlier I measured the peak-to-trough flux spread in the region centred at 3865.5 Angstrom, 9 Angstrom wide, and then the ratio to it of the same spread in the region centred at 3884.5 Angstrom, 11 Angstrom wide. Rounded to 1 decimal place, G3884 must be 6.4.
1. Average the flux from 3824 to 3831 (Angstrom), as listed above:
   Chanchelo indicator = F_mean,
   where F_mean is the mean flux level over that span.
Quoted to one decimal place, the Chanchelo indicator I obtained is 23.1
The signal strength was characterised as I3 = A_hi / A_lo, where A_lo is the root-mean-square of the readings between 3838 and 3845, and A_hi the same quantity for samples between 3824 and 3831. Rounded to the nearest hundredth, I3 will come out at 1.03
